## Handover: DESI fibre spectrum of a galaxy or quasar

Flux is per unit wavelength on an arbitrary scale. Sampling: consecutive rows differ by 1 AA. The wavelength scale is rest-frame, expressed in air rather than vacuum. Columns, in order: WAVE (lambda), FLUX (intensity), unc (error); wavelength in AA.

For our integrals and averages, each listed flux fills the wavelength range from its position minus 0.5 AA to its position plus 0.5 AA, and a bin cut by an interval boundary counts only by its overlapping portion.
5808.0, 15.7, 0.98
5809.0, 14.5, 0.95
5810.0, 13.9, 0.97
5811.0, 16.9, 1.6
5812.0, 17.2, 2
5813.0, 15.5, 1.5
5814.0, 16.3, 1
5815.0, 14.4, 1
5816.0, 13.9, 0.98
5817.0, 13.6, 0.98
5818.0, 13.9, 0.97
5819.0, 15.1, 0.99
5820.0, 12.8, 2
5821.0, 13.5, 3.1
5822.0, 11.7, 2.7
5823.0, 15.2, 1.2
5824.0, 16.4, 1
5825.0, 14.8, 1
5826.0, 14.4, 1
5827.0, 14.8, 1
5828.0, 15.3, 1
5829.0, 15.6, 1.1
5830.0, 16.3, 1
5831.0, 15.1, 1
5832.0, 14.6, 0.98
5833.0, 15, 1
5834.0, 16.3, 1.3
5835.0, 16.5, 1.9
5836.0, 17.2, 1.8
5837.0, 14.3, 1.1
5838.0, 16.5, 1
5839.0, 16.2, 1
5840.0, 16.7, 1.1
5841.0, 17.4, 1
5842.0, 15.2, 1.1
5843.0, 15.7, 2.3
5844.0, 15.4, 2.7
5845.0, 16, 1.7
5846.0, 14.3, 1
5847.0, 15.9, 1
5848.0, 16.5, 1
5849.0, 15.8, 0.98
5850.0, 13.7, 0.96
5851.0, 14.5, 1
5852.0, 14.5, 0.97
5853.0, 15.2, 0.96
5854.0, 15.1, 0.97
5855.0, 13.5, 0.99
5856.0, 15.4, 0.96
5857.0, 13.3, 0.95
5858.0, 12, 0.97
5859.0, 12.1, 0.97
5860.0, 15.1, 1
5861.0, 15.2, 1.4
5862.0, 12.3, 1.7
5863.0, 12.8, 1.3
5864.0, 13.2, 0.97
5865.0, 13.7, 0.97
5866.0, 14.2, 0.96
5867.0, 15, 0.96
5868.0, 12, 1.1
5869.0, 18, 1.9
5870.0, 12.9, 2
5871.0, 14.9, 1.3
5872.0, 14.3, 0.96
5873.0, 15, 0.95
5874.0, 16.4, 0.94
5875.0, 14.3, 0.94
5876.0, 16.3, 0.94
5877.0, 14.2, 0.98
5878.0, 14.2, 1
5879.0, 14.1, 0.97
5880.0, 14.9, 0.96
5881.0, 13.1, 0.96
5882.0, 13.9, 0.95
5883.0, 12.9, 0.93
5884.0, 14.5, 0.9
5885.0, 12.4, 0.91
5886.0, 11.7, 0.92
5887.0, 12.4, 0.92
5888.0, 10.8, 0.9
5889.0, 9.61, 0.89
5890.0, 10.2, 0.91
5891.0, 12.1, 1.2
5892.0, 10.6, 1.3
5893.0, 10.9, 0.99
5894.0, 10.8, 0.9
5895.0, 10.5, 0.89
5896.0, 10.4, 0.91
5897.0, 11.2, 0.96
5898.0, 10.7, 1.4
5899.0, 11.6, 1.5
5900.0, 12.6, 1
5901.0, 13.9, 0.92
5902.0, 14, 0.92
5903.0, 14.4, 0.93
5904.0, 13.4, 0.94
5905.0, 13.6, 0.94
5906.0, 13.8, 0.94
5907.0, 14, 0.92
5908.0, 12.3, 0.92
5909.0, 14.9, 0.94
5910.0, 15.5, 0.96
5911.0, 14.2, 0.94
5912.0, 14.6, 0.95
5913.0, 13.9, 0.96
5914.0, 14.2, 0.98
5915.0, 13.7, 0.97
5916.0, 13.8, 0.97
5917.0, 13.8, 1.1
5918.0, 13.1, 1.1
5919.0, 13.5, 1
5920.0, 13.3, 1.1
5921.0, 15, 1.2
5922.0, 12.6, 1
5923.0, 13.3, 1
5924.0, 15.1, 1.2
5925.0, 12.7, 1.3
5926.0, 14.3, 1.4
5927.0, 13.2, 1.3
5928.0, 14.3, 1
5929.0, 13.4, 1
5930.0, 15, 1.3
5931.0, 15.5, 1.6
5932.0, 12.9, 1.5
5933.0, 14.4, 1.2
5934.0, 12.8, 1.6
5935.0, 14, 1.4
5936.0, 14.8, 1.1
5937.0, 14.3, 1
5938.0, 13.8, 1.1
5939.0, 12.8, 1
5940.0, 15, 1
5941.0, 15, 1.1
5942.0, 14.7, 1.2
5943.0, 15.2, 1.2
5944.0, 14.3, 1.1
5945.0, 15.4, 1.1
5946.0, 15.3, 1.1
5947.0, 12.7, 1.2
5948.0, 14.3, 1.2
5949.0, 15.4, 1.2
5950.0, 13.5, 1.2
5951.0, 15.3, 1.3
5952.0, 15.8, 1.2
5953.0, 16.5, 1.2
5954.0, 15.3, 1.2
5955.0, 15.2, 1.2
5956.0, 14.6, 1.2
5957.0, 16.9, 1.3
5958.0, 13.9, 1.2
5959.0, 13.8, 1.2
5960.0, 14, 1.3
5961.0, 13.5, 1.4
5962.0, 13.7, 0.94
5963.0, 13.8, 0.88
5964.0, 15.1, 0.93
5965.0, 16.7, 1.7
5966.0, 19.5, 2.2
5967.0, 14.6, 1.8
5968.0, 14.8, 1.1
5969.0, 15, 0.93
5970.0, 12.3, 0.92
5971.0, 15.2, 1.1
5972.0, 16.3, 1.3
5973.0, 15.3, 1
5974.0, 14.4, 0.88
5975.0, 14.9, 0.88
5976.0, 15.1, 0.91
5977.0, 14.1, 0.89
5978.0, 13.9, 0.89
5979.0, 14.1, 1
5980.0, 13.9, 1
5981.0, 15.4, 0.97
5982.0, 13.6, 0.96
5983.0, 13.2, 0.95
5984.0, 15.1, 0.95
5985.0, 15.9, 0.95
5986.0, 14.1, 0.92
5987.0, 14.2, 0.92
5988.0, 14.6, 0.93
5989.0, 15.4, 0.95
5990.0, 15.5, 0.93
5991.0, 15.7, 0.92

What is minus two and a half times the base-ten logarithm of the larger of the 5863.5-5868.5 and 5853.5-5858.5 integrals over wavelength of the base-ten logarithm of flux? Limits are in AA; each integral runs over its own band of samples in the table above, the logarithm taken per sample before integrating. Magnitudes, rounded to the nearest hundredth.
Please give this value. -1.89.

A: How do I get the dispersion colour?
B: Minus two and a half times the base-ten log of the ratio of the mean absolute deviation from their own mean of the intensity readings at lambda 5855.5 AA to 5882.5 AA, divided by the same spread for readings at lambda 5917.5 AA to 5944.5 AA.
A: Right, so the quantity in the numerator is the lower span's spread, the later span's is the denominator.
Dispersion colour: -0.34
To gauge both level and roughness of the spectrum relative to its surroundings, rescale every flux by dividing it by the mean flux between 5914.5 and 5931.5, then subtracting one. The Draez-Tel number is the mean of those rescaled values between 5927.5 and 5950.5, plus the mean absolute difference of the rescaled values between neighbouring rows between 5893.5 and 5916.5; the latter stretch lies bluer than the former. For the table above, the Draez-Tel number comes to 0.081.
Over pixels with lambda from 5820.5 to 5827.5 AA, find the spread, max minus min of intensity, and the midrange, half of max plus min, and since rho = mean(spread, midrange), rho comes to 9.4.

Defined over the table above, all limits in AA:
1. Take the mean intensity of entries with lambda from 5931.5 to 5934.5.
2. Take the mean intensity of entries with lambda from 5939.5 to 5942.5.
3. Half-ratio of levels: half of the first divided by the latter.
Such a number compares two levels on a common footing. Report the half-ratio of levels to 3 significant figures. 0.449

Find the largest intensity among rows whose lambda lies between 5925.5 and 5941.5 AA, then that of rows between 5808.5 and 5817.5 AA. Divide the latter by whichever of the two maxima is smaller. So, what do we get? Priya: 1.11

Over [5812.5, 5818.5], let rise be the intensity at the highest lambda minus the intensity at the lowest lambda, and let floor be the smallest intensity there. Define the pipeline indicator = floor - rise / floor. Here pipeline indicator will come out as 13.7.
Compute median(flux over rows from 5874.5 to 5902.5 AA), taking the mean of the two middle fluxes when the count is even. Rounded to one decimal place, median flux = 12.4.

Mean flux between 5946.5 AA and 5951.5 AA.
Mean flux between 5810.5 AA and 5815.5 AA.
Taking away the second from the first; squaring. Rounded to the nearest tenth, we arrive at 3.3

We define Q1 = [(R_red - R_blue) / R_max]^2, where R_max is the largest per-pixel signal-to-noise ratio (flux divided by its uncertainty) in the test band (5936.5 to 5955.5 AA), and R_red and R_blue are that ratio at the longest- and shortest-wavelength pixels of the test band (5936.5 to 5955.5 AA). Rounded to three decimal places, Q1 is 0.012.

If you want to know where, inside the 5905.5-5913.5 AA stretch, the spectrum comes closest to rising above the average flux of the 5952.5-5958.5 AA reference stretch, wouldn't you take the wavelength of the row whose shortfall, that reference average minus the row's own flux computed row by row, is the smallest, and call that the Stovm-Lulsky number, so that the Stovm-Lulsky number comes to 5910.0 AA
